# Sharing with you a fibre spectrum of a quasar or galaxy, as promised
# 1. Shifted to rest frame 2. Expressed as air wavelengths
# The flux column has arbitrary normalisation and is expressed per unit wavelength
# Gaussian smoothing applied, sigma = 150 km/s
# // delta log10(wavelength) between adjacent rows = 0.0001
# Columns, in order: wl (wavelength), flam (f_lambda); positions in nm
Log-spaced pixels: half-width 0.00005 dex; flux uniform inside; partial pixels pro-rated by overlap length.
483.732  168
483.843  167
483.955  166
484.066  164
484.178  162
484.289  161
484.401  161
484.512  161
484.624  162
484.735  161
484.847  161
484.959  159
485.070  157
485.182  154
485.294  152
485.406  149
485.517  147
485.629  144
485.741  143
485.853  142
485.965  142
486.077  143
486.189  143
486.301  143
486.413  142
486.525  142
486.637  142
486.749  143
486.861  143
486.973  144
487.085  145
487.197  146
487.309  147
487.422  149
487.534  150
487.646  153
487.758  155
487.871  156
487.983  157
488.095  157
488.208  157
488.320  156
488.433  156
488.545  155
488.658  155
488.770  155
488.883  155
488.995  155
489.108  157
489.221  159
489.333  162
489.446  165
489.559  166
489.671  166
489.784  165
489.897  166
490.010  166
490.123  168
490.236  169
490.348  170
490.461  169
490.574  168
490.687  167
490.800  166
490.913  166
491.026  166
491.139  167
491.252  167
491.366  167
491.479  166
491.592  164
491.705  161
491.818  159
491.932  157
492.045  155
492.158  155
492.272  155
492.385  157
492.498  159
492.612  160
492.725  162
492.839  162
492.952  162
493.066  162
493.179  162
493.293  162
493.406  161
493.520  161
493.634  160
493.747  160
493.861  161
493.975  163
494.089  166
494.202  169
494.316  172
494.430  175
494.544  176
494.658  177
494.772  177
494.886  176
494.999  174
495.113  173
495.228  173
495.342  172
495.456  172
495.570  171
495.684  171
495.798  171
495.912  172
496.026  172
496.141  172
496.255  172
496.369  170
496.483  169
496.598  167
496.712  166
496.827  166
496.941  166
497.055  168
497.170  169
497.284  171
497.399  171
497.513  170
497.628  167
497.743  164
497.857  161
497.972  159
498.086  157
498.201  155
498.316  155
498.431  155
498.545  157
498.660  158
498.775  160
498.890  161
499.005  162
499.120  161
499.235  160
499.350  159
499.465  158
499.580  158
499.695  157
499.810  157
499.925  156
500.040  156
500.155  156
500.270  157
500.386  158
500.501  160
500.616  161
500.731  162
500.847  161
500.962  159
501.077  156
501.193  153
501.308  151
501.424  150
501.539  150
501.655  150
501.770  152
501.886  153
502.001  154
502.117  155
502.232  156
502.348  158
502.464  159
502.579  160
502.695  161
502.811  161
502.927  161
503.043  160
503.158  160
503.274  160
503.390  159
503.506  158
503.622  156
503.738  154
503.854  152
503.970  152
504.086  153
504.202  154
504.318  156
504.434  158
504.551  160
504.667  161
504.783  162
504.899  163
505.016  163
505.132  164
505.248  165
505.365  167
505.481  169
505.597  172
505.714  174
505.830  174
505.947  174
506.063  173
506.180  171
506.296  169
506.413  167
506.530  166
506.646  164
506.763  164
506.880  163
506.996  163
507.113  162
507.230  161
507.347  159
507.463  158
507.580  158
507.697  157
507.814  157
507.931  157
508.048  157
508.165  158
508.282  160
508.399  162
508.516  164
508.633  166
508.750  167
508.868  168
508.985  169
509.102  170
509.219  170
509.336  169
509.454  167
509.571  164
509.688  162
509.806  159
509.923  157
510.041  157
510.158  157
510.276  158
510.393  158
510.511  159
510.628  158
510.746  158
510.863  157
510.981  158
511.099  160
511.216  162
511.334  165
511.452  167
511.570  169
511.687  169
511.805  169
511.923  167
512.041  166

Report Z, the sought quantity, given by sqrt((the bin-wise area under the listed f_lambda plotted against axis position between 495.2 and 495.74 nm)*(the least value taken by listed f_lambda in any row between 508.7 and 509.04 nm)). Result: 124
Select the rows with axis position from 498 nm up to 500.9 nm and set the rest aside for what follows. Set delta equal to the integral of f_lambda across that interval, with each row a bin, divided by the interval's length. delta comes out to 158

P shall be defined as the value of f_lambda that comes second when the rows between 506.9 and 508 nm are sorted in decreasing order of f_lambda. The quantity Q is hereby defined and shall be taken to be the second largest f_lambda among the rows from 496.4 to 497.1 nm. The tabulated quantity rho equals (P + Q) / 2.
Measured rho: 165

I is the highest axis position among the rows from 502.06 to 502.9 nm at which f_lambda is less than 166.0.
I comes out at 502.811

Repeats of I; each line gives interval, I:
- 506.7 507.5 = 507.463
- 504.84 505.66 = 505.248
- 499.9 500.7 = 500.616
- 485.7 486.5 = 486.413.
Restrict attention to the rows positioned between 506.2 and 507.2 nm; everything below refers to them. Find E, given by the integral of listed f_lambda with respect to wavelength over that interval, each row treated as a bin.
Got 165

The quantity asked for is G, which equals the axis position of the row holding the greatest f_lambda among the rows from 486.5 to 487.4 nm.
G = 487.309 nm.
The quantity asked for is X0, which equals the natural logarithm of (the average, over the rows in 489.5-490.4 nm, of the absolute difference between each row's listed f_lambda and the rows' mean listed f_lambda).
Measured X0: 0.41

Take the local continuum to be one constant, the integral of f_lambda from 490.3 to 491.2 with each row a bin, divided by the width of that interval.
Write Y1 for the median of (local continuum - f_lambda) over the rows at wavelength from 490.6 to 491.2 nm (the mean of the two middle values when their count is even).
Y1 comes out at 1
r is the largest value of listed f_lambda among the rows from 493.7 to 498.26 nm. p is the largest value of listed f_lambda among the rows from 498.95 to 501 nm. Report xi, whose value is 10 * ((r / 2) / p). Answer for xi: 5.5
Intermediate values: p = 162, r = 177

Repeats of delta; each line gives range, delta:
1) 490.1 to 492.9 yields 163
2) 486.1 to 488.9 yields 150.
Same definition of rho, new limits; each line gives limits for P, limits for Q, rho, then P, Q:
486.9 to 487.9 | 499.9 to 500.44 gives 156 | 155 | 157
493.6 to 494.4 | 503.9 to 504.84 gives 165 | 169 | 161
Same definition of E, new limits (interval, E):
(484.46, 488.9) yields 668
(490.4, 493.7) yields 535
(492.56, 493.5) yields 152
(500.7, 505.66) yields 784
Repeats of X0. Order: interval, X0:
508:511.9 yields 1.47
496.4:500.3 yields 1.51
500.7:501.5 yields 1.39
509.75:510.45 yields -0.41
